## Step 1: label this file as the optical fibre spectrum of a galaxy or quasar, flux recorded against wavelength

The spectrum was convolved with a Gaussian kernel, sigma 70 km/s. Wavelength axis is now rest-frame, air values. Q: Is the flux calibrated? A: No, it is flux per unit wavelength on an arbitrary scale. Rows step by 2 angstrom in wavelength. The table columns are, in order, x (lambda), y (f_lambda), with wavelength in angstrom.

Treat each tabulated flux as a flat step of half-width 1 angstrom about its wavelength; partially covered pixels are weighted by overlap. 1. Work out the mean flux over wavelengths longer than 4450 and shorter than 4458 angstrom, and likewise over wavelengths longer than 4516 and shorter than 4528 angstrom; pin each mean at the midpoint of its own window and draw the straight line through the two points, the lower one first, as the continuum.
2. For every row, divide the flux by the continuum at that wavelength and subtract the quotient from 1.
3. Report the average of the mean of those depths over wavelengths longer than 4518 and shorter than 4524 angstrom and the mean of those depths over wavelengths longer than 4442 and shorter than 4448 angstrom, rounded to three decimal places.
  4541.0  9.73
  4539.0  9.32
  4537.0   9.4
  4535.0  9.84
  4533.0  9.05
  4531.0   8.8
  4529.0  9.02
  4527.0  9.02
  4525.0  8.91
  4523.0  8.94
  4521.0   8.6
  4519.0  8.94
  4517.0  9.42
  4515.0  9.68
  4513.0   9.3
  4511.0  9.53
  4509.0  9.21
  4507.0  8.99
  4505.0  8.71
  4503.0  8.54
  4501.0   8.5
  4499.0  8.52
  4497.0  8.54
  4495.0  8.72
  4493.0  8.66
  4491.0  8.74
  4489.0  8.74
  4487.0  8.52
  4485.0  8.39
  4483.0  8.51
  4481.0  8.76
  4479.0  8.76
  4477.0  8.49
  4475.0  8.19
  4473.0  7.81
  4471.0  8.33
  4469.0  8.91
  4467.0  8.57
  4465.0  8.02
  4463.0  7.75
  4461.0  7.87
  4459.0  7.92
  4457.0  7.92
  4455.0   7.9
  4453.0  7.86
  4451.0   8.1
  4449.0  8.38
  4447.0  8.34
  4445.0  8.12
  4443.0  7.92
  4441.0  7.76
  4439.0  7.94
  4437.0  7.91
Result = -0.013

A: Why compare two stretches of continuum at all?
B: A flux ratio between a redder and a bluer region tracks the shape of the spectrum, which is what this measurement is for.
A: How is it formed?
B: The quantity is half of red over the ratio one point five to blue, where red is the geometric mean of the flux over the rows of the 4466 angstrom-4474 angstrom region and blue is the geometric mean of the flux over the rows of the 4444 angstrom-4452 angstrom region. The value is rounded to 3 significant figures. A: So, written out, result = 23.0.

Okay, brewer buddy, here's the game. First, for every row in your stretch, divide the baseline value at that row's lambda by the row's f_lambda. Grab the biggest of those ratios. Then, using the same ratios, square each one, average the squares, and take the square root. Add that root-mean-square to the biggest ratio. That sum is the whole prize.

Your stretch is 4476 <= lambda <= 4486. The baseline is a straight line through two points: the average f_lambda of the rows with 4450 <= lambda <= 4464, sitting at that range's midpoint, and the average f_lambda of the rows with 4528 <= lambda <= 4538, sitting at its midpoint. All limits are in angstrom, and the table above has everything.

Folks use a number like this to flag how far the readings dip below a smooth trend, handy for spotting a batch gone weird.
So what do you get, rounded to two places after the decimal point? 1.97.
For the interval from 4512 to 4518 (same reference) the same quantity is 1.90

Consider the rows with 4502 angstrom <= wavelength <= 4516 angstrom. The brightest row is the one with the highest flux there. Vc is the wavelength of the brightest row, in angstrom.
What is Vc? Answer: 4515.0 angstrom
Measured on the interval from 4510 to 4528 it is 4515.0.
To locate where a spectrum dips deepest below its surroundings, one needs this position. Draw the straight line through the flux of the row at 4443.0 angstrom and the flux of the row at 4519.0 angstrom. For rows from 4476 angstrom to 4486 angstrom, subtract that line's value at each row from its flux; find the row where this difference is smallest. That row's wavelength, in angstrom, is 4485.0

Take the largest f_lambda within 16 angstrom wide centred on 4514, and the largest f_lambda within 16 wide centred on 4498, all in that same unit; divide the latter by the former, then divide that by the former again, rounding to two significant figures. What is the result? 0.093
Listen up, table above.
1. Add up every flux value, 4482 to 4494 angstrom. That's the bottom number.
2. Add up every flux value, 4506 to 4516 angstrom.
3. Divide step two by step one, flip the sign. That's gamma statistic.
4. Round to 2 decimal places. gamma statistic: -0.91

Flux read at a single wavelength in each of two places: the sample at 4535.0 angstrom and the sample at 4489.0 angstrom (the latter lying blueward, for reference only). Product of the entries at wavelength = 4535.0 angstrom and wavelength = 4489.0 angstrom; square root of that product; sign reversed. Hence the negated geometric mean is -9.27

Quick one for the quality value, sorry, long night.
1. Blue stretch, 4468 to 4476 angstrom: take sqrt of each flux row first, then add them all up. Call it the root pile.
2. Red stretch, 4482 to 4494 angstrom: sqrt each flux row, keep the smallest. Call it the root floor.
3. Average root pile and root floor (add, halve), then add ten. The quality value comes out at 17.2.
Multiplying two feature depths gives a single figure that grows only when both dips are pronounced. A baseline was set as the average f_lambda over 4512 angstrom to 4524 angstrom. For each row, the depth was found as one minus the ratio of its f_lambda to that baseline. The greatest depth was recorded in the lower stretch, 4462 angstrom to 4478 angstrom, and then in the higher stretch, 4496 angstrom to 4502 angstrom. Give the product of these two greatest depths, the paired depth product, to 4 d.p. 0.0108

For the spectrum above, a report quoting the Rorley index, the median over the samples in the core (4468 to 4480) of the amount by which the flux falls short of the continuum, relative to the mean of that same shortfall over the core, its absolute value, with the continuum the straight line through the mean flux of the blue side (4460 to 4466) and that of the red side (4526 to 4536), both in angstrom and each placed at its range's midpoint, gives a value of 0.98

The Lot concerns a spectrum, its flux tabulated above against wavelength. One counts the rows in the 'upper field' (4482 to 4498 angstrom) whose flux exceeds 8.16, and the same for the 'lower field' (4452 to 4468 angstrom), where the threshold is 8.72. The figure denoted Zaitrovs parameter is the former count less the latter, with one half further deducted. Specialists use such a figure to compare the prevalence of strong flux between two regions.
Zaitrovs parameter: 7.5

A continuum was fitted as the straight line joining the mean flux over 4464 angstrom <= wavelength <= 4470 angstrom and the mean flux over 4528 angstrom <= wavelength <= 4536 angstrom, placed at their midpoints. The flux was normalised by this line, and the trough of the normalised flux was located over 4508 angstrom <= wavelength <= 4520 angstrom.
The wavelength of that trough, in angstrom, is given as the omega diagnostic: 4519.0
